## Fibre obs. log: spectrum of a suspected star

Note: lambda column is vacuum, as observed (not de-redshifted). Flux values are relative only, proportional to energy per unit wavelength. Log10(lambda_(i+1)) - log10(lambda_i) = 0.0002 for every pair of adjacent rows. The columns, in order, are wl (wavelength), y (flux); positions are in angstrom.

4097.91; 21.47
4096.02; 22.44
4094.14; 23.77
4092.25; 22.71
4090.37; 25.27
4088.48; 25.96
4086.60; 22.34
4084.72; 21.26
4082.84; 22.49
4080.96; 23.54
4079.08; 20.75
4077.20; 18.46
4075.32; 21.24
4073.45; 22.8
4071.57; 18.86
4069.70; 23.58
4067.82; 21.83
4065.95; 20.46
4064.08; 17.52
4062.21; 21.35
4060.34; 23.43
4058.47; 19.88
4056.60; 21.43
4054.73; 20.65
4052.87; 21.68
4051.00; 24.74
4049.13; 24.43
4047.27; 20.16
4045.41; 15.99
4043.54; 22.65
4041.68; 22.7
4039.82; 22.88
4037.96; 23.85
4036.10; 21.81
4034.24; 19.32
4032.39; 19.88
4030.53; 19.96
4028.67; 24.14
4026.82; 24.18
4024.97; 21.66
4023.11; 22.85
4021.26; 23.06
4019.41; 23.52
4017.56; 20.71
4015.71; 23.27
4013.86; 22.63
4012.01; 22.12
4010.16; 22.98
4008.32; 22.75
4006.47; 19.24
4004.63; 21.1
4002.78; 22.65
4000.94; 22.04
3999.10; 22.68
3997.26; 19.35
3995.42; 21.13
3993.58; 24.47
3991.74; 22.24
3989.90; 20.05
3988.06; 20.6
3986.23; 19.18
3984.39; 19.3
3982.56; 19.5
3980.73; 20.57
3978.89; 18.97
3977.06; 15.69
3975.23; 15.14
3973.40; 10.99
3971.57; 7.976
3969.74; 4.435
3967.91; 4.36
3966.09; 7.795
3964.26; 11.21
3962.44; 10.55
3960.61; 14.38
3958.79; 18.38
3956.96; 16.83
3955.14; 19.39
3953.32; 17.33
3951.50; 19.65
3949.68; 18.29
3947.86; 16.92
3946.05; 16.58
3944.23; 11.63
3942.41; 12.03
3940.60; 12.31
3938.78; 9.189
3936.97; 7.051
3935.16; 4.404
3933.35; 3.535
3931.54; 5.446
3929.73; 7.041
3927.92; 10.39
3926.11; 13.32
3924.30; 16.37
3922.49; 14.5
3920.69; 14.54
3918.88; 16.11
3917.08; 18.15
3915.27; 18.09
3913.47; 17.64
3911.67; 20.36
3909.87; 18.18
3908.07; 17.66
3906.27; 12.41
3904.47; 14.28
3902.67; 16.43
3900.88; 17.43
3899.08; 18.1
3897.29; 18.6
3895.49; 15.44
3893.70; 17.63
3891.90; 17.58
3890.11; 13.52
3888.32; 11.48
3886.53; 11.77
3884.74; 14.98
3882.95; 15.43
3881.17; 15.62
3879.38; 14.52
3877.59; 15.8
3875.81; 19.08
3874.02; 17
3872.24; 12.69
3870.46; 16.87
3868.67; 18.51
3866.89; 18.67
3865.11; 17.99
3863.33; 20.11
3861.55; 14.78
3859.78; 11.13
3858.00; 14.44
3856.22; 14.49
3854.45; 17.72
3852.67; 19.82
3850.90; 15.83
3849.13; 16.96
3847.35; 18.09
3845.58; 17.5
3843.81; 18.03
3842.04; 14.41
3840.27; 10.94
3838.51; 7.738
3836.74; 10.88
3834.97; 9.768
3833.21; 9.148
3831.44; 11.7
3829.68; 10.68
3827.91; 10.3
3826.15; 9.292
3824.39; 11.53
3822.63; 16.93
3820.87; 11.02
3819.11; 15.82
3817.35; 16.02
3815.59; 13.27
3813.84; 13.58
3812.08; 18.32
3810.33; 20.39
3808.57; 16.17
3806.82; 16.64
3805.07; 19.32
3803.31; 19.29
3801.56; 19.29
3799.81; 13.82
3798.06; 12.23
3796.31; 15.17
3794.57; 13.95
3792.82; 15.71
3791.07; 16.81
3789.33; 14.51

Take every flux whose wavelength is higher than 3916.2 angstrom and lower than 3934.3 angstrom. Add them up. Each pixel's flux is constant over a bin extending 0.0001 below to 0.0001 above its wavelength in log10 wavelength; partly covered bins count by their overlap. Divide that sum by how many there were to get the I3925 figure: 11.9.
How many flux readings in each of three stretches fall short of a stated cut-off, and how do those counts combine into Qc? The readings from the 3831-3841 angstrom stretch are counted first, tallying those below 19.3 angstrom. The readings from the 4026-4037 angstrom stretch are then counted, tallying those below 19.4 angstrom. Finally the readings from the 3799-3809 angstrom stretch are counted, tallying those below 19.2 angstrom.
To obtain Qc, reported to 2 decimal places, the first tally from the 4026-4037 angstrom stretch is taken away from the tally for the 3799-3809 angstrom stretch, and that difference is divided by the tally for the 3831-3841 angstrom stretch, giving 0.33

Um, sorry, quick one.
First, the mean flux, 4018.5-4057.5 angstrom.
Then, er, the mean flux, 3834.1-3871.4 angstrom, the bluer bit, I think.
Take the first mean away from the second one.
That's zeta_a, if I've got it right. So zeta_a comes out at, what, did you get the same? -6.5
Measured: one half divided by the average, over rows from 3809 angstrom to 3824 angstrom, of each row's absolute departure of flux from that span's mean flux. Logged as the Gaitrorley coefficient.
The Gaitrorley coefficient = 0.22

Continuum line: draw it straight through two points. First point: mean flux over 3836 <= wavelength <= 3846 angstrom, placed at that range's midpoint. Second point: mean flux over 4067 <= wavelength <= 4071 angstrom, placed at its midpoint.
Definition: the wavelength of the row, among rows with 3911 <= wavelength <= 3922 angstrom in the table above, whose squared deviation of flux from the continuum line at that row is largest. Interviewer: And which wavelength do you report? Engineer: 3911.67 angstrom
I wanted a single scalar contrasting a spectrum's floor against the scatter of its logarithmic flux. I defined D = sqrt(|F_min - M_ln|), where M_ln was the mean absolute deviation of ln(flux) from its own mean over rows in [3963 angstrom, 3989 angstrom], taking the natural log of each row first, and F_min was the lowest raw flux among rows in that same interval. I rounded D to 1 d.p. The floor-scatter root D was 2.0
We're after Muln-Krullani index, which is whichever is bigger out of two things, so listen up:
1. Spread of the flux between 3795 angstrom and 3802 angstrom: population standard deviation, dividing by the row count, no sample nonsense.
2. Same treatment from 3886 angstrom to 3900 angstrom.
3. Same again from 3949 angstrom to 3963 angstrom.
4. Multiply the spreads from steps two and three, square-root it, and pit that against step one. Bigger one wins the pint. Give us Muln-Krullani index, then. 2.78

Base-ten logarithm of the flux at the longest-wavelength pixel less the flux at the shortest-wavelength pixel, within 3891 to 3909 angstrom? -1.1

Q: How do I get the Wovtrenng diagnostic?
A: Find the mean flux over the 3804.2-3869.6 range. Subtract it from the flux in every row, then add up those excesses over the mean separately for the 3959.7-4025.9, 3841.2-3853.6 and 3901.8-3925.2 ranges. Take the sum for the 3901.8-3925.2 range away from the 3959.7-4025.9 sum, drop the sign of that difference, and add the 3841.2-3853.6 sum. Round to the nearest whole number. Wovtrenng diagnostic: 123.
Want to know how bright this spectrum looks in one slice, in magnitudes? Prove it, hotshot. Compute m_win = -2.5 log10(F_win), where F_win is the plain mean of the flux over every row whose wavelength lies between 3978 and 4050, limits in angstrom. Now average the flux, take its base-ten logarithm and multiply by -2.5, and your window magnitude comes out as -3.33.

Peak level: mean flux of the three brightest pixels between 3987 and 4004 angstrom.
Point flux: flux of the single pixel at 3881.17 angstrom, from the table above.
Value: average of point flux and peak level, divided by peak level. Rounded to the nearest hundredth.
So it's 0.84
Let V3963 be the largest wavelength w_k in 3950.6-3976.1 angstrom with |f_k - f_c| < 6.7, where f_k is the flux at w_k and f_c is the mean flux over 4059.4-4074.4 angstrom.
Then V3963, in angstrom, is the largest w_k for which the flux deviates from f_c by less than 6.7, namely 3975.23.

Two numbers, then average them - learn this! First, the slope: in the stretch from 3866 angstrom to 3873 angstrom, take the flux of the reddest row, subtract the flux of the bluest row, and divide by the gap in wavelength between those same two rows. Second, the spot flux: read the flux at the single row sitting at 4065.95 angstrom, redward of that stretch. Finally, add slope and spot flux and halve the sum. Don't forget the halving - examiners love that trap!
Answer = 9.7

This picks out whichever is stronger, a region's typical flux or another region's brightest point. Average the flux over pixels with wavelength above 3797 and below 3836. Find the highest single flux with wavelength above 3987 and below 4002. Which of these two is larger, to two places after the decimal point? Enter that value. 24.47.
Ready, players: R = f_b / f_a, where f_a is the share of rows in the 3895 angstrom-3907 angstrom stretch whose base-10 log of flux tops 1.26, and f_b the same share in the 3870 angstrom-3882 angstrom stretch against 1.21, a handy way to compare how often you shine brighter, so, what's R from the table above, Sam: 3.0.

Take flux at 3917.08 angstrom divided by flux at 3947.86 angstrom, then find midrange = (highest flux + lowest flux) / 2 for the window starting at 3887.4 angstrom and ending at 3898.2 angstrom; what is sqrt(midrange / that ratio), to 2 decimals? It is 3.74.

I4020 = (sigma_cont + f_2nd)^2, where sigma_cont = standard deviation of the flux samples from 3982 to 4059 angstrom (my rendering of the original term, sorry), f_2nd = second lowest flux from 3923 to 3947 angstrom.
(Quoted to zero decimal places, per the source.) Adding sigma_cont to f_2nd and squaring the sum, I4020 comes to 39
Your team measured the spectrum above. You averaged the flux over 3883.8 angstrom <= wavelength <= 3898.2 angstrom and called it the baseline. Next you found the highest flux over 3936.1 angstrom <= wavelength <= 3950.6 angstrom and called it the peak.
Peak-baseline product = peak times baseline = 277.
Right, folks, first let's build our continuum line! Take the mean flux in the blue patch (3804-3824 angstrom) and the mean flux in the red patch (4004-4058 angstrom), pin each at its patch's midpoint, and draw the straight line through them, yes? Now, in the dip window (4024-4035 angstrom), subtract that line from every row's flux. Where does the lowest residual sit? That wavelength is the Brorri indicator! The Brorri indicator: 4034.24 angstrom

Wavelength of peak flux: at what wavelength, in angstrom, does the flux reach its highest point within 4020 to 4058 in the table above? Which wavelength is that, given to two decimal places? 4051.00 angstrom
